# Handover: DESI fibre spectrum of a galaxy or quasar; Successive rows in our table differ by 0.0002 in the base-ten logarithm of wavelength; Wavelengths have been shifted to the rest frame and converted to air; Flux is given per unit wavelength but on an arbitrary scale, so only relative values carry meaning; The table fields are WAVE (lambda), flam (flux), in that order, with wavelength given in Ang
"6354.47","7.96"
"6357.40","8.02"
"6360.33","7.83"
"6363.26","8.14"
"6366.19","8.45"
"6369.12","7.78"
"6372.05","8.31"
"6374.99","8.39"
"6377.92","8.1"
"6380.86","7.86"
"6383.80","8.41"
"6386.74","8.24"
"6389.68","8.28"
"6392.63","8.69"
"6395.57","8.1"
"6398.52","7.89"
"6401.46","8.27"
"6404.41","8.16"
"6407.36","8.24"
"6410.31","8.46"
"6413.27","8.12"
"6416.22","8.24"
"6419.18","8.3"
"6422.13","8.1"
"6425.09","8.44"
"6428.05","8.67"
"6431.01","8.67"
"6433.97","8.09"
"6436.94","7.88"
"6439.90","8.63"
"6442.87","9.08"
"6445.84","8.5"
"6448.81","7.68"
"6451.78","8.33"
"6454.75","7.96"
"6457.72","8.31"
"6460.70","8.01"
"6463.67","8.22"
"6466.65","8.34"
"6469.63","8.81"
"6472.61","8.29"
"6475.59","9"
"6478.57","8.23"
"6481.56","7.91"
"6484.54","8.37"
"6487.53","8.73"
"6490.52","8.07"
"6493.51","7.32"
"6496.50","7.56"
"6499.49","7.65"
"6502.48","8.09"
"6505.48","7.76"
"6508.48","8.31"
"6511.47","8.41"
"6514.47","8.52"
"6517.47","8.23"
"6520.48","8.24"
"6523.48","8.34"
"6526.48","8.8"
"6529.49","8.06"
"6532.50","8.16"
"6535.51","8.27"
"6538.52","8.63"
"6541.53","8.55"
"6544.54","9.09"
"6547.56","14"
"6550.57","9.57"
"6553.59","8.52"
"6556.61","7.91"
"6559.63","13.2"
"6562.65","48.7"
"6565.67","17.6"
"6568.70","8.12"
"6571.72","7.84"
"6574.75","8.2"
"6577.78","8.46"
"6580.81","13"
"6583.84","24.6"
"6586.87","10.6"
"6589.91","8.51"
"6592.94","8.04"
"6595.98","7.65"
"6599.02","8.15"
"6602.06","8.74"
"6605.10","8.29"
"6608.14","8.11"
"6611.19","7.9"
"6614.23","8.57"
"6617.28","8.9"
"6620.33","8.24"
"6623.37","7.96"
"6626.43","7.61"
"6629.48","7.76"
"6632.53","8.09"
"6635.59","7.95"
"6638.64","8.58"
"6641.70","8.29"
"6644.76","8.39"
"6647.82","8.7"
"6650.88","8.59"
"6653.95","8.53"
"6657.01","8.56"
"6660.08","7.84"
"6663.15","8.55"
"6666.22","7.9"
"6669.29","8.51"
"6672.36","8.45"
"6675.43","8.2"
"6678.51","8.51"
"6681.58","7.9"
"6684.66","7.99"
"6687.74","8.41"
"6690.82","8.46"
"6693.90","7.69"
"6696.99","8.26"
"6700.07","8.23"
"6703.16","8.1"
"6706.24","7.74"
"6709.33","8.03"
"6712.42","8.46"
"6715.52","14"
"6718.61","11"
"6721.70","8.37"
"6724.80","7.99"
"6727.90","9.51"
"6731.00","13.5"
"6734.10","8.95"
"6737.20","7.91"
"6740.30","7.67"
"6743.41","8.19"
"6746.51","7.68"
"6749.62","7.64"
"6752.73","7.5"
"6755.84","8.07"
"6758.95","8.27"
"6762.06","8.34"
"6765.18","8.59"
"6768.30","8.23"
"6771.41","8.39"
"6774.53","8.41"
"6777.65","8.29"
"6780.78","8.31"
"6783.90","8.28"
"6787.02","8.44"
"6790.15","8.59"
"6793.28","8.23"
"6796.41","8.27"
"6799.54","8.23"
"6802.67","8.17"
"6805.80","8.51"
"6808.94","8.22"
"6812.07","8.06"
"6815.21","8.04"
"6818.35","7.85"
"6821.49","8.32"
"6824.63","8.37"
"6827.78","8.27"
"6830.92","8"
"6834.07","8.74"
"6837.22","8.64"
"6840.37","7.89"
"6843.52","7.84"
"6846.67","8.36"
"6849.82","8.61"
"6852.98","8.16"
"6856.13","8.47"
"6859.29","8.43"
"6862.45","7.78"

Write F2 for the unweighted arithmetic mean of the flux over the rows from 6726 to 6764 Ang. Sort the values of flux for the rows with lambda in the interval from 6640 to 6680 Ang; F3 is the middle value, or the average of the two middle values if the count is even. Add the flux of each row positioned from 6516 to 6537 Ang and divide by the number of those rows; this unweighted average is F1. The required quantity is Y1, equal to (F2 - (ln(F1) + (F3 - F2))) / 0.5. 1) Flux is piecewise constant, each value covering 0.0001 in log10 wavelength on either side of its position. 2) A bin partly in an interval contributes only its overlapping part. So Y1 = 13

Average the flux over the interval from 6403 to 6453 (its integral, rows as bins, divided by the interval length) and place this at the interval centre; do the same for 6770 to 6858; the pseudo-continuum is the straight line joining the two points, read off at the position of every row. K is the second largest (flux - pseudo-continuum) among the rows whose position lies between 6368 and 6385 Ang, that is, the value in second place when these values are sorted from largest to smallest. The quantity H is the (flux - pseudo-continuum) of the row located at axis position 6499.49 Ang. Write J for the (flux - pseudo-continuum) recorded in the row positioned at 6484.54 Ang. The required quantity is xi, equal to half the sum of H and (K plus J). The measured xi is -0.28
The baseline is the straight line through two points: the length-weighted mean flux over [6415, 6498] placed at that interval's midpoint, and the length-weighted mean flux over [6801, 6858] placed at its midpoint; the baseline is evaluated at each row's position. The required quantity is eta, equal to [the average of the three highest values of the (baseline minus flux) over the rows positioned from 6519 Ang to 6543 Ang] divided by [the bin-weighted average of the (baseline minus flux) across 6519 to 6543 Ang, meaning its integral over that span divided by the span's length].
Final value -1.1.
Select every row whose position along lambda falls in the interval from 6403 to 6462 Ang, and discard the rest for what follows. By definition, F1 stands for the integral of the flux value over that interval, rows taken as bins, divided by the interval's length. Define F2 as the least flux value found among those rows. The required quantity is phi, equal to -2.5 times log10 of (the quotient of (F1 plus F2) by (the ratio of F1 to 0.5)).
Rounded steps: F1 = 8.29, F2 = 7.68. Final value 0.041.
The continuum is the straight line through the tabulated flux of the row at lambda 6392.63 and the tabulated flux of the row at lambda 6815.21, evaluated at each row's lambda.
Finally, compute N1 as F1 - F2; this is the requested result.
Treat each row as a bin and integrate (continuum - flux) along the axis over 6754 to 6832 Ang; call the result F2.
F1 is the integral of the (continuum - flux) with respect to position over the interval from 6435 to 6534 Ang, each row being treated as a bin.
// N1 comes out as 46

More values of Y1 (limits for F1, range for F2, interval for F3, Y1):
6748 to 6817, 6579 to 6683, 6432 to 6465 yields 15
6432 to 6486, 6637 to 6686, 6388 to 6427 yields 13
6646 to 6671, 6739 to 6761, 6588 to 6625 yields 11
